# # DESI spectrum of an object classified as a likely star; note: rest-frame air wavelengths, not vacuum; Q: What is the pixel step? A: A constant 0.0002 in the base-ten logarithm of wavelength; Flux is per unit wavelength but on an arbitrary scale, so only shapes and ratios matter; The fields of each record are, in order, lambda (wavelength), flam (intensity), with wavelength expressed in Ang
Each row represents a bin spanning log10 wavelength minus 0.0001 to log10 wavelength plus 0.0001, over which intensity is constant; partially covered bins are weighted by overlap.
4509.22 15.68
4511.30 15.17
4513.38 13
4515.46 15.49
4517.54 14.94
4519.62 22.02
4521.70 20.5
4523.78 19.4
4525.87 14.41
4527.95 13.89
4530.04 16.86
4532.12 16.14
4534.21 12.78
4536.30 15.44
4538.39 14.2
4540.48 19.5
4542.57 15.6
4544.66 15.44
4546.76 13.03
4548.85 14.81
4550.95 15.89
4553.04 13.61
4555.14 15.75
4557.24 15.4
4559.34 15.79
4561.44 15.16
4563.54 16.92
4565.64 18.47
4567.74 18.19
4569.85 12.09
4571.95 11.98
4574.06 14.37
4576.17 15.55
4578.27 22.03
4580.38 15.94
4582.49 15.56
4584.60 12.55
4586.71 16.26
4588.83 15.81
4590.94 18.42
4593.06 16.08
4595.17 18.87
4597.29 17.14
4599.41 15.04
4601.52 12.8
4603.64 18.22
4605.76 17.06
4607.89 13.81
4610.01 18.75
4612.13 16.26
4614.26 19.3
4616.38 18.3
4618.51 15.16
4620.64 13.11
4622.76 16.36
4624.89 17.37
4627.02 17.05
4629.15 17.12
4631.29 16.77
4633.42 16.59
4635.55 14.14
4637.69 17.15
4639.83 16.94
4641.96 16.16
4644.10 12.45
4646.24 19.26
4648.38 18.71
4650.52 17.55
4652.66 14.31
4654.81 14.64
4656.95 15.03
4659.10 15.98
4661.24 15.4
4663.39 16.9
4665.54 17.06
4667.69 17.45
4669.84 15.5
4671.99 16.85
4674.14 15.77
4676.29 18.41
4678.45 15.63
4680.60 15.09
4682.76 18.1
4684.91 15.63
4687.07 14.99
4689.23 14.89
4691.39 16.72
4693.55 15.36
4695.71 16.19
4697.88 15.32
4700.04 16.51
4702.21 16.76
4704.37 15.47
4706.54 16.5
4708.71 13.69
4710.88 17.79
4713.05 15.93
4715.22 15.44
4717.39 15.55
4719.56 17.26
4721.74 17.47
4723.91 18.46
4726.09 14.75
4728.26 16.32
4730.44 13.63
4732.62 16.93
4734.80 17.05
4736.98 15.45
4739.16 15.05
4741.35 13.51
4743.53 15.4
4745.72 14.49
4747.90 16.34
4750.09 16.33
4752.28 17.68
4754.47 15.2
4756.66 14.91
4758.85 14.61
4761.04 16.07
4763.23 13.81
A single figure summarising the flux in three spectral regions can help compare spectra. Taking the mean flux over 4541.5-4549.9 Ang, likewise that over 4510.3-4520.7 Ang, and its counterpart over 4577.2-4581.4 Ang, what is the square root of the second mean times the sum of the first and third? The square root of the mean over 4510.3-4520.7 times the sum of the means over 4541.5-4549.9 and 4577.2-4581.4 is 23.3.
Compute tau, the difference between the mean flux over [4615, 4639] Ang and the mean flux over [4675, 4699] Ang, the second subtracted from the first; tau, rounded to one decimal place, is 0.3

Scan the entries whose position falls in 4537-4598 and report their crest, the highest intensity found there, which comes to 22.03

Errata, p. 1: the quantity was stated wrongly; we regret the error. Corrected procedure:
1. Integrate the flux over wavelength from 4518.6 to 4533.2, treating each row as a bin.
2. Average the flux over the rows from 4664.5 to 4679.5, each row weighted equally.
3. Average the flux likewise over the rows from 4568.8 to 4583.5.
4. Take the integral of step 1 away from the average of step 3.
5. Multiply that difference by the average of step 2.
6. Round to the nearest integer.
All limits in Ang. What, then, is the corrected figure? -4024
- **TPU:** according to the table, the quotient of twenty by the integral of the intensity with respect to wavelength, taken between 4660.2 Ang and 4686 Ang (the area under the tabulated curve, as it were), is 0.0470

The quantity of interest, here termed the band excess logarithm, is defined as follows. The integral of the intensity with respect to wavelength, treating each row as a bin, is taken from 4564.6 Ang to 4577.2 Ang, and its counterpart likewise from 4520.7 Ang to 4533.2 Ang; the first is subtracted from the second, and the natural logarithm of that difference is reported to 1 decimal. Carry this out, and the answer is 3.0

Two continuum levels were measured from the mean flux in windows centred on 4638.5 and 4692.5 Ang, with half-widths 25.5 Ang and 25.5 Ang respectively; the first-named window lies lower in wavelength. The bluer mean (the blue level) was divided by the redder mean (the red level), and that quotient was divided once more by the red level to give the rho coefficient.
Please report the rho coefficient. 0.0633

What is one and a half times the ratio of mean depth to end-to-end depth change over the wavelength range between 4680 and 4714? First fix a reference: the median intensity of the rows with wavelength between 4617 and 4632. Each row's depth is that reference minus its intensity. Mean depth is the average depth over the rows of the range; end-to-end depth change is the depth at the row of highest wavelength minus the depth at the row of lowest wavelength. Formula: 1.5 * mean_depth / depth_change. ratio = -1.5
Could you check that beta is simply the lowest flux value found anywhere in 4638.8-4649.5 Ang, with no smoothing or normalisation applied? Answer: 12.45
